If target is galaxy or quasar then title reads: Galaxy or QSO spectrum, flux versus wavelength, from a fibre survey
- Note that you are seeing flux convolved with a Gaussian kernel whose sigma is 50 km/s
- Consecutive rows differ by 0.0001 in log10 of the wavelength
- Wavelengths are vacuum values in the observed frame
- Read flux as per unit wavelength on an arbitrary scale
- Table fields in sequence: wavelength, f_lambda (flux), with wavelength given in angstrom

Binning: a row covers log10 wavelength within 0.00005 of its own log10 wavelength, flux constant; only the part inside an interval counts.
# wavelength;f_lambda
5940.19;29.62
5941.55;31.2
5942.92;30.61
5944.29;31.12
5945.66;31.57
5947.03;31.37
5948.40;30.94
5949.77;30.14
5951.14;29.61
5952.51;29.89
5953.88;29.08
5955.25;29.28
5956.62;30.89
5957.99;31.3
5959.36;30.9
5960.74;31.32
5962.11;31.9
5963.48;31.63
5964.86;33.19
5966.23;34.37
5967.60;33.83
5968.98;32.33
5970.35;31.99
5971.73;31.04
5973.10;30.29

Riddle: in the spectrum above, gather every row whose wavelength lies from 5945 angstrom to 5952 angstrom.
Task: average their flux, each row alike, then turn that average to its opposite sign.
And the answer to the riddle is -30.7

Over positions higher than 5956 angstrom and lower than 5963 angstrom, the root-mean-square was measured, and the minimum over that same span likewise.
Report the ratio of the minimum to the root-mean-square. 0.988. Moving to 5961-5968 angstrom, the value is 0.958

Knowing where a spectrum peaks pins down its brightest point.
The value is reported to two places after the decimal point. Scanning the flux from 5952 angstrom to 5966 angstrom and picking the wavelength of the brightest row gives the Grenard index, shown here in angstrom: 5964.86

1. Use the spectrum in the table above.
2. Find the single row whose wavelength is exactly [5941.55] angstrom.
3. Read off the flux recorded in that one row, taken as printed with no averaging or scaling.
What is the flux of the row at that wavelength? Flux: 31.2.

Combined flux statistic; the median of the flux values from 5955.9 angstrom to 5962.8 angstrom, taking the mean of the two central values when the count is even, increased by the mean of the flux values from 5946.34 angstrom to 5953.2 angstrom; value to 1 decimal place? 61.7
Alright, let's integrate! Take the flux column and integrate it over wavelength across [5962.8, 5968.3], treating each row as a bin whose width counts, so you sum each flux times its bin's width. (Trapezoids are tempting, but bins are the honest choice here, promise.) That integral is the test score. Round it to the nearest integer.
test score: 183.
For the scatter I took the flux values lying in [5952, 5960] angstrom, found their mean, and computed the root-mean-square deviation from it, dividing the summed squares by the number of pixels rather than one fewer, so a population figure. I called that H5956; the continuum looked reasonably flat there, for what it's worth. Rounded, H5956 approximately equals 0.85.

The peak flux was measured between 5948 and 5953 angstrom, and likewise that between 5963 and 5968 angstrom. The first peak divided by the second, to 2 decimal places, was 0.90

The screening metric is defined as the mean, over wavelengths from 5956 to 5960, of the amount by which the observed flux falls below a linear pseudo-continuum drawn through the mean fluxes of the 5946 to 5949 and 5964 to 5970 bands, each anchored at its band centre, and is 1.3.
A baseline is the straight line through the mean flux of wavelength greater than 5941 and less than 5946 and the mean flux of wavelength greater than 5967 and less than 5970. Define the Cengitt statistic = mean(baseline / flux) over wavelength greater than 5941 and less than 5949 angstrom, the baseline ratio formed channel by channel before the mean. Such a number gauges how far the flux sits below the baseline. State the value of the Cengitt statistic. 1.00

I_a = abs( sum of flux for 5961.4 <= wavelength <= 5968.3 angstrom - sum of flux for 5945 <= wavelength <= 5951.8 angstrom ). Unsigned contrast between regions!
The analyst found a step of 11.3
